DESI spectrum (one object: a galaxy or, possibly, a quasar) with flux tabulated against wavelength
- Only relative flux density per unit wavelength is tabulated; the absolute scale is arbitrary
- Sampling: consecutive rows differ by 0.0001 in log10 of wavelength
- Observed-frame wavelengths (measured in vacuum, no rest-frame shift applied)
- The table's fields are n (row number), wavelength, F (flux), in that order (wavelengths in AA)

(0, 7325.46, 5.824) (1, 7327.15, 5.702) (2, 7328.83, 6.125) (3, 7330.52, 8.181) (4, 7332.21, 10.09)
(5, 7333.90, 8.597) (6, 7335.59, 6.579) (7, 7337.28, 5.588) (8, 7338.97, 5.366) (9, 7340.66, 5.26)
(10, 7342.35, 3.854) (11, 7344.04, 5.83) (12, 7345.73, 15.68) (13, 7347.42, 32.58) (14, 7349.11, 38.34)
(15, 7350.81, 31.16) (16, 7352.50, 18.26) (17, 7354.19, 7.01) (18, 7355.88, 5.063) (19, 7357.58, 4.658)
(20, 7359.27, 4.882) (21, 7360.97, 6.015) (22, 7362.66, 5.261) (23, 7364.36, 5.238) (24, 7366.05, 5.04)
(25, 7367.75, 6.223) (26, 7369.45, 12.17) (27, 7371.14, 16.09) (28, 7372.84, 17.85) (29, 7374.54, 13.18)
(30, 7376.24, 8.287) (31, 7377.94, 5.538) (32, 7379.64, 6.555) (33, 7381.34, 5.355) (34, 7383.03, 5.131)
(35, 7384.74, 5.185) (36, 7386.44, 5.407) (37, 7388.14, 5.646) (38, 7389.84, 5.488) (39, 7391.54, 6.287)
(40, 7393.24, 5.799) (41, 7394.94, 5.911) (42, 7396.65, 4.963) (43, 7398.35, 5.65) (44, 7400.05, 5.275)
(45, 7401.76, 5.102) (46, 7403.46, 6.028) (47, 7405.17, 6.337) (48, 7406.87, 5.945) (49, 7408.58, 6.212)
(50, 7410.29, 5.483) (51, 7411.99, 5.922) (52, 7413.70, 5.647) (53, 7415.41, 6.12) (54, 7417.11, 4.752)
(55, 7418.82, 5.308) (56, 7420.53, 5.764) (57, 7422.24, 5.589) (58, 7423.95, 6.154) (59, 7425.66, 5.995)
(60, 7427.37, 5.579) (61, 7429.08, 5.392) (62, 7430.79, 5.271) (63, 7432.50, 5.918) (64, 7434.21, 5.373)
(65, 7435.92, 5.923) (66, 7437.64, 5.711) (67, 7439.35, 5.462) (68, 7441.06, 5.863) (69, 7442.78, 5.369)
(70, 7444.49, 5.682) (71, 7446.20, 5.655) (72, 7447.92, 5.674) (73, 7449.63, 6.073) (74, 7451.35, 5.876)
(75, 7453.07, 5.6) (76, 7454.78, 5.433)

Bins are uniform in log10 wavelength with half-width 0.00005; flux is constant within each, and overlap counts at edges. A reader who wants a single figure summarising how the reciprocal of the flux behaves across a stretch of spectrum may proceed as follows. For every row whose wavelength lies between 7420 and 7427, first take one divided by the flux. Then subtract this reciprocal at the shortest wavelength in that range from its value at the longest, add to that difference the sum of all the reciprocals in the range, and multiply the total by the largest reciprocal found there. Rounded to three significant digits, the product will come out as 0.121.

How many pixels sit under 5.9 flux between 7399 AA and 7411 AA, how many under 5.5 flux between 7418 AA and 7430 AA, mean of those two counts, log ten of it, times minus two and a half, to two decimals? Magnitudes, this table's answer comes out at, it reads -0.99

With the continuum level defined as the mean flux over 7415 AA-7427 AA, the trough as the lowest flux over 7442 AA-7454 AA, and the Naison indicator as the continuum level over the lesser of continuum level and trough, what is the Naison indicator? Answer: 1.1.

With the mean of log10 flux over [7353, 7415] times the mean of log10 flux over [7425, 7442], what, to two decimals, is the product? 0.60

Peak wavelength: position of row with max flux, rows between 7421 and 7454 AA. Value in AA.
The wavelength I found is 7423.95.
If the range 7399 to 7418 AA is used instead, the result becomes 7405.17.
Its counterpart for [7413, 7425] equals 7423.95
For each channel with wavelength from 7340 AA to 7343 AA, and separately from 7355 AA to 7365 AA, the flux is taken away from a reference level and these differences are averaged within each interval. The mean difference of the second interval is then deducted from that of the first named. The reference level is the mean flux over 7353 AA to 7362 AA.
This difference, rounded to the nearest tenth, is 0.6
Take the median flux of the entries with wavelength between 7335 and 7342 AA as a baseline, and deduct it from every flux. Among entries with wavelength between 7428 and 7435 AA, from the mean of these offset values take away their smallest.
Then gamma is 0.22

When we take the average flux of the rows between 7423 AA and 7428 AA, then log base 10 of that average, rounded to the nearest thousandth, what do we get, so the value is 0.772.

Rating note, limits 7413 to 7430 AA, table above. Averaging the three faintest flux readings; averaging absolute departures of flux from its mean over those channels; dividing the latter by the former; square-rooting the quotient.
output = 0.24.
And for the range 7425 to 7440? 0.21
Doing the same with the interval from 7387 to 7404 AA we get 0.25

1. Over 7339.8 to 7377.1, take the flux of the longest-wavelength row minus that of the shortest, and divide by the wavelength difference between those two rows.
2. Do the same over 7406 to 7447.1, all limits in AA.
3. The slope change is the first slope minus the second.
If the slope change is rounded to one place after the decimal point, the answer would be 0.1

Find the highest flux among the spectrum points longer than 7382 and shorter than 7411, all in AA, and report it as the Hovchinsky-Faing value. 6.337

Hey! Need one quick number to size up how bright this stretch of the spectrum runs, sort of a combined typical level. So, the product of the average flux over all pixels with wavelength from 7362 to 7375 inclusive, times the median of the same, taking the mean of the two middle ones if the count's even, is 93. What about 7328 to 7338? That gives 56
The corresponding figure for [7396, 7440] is 32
